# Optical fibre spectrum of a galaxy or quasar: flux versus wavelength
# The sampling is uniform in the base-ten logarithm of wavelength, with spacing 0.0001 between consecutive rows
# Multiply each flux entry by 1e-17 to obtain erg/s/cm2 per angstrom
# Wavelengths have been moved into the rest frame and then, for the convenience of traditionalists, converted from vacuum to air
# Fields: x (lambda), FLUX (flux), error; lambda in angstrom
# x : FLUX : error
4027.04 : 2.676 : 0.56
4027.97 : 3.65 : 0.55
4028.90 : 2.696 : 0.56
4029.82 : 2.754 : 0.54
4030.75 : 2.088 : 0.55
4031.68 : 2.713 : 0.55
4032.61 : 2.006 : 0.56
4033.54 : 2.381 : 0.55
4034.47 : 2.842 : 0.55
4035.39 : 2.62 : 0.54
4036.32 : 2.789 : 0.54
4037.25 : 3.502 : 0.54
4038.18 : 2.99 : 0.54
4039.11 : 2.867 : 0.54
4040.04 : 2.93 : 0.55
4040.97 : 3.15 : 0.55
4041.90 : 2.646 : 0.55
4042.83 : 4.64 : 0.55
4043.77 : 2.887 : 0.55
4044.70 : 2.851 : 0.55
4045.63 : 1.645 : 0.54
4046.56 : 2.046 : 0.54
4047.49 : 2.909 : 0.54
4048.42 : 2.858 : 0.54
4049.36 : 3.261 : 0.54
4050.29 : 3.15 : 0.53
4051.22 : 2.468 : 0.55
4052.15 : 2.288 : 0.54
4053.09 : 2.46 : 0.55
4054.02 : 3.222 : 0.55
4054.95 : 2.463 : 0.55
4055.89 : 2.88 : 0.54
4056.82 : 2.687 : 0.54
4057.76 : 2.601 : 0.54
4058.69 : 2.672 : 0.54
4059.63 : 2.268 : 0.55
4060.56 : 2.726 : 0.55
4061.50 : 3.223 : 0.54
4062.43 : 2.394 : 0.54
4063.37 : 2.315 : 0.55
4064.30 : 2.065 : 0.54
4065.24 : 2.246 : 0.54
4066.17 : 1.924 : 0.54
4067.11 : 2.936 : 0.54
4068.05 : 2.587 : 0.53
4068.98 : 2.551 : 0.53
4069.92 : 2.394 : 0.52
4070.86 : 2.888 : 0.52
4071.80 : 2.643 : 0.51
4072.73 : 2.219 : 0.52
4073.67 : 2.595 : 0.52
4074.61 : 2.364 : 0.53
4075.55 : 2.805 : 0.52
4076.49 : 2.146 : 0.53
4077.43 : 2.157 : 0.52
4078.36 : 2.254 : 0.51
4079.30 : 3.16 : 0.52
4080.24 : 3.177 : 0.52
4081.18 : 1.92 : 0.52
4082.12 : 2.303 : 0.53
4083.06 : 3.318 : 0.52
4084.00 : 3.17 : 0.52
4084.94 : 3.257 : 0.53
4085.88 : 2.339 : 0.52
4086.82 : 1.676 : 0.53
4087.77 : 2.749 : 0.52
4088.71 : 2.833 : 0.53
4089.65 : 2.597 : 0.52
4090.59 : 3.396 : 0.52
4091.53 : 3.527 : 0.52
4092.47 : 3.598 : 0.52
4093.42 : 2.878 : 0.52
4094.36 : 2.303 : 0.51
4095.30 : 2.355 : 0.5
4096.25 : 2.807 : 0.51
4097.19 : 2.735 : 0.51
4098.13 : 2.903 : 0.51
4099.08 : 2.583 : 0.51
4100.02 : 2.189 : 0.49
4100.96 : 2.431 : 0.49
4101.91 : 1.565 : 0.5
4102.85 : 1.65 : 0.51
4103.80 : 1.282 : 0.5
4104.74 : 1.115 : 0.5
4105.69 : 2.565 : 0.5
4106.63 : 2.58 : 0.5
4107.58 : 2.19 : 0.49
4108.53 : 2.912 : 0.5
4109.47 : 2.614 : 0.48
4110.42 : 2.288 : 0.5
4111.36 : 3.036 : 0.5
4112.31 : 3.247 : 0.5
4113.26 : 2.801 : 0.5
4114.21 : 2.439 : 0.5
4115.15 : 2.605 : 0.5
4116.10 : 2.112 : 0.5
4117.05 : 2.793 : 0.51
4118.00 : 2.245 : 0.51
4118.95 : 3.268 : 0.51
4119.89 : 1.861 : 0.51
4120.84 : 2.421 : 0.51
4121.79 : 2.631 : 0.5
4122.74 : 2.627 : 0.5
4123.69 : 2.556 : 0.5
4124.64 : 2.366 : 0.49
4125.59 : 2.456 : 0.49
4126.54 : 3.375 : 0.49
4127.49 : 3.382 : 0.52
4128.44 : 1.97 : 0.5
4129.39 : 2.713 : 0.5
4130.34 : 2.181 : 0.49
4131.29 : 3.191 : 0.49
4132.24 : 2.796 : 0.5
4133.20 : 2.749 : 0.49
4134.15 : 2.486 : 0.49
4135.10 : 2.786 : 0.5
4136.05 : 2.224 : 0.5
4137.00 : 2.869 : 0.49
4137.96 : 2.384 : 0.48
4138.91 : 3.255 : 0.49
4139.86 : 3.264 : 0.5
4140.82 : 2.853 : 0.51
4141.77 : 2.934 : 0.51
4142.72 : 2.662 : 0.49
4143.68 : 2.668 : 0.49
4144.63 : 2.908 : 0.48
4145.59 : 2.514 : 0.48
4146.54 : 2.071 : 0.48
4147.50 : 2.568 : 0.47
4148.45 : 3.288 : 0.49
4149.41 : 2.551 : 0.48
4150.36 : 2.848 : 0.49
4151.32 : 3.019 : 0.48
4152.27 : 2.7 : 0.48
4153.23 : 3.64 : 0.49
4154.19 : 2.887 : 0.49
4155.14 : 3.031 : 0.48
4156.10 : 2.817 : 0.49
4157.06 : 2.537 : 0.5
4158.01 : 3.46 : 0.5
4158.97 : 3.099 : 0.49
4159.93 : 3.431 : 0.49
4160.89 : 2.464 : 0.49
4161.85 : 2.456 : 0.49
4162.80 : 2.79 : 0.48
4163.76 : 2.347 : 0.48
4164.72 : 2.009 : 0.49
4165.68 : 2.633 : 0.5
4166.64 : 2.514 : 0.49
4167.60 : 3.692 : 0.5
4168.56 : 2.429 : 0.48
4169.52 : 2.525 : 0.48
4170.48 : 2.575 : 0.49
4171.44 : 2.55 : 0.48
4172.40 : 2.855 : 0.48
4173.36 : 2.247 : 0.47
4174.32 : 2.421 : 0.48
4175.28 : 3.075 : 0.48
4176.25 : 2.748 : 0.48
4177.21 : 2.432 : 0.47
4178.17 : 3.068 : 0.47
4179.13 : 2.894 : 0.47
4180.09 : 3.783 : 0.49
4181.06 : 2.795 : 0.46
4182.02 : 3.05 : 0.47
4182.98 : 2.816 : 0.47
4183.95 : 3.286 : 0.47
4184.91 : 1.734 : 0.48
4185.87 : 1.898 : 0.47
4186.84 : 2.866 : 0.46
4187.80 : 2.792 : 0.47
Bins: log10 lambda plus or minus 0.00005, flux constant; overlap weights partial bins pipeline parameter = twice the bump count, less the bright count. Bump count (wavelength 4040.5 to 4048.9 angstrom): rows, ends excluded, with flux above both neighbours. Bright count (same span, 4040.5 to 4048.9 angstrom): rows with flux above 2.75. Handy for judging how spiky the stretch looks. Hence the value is -2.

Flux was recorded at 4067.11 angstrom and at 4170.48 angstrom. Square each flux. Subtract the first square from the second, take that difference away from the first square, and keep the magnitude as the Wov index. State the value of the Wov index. 10.6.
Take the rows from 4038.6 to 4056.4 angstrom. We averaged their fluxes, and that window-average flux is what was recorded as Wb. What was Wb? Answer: 2.82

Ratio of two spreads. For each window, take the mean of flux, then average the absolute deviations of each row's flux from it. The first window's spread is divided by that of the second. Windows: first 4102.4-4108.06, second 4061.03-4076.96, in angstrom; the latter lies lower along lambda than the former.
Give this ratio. 2.00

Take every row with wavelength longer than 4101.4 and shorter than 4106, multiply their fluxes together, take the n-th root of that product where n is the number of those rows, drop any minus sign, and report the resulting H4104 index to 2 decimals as 1.57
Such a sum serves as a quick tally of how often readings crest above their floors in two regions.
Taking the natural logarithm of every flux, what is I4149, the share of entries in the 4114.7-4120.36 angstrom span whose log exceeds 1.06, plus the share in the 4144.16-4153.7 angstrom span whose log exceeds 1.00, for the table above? 0.67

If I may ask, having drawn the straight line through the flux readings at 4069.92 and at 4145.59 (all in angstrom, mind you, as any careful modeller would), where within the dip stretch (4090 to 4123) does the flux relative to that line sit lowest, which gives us 4104.74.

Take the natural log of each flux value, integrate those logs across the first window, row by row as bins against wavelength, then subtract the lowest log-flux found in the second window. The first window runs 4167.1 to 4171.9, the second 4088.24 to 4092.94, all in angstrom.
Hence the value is 3.8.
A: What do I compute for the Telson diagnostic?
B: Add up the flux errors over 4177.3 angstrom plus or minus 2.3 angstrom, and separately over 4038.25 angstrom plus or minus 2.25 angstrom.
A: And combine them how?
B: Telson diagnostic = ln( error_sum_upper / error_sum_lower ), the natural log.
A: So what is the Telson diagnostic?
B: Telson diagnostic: -0.134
